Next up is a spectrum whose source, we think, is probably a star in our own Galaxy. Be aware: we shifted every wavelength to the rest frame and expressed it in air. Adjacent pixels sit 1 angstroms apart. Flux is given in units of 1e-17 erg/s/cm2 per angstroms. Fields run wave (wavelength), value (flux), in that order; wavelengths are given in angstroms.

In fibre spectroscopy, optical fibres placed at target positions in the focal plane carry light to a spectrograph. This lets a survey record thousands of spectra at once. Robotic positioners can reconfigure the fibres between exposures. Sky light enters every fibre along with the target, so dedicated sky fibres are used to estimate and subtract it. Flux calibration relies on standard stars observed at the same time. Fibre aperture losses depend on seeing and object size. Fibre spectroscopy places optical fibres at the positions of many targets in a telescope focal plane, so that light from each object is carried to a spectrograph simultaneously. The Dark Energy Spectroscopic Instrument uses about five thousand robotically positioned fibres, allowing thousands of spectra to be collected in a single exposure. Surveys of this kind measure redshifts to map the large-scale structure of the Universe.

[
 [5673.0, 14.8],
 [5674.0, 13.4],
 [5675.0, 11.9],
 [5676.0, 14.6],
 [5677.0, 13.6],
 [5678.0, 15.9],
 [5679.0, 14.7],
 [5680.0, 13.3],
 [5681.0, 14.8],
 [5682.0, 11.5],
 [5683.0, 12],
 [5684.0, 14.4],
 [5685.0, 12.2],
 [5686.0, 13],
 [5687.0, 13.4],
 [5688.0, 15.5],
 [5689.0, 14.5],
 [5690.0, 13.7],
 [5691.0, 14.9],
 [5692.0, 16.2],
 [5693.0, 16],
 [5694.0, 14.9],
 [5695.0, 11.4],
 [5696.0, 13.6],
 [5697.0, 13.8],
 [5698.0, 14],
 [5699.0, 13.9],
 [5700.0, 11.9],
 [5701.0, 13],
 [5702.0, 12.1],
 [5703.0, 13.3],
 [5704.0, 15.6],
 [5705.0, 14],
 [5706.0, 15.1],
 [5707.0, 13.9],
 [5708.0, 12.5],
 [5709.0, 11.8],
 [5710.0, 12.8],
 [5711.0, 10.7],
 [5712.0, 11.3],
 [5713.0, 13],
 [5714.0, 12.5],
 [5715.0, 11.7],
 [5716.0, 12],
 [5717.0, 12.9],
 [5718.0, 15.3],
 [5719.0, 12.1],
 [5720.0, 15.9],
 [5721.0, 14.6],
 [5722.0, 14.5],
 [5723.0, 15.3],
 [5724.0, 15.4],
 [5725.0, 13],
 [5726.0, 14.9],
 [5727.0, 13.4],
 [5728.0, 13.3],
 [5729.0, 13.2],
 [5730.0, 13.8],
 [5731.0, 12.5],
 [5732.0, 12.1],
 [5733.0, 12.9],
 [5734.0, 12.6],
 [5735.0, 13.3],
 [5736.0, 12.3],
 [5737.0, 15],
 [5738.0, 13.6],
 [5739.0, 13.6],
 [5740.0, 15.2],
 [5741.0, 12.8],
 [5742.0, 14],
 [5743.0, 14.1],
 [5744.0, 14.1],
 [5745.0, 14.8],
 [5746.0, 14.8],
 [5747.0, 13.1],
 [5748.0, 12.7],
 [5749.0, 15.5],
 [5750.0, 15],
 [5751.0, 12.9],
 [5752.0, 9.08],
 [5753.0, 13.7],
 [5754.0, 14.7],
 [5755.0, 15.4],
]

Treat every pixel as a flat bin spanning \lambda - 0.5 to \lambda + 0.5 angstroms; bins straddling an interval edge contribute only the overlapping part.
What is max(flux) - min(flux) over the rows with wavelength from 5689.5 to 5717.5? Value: 5.50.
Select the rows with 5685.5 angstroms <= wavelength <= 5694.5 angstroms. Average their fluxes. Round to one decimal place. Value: 14.7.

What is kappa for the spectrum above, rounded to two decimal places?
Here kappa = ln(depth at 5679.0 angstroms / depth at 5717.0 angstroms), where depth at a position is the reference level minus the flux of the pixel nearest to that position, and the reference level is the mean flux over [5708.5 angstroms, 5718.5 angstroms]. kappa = 1.53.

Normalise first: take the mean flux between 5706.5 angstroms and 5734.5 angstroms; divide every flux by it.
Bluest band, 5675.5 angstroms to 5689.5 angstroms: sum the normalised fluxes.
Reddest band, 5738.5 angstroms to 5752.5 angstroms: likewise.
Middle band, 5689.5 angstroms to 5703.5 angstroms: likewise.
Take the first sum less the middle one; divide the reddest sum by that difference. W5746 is 274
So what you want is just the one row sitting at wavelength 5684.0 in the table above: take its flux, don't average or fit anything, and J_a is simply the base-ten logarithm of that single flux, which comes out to 1.158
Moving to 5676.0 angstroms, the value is 1.164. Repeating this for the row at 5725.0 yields 1.114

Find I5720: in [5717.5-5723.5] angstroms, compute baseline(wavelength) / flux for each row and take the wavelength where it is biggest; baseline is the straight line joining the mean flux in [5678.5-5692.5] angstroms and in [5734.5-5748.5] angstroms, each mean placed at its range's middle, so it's 5719.0 angstroms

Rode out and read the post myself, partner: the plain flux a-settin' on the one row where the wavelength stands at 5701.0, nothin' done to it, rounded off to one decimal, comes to 13.0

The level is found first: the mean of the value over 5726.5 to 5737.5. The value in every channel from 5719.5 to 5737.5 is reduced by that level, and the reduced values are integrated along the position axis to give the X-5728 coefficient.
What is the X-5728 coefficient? 11.7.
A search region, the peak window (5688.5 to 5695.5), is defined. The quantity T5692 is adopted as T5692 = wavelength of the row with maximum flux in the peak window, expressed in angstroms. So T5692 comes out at 5692.0 angstroms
